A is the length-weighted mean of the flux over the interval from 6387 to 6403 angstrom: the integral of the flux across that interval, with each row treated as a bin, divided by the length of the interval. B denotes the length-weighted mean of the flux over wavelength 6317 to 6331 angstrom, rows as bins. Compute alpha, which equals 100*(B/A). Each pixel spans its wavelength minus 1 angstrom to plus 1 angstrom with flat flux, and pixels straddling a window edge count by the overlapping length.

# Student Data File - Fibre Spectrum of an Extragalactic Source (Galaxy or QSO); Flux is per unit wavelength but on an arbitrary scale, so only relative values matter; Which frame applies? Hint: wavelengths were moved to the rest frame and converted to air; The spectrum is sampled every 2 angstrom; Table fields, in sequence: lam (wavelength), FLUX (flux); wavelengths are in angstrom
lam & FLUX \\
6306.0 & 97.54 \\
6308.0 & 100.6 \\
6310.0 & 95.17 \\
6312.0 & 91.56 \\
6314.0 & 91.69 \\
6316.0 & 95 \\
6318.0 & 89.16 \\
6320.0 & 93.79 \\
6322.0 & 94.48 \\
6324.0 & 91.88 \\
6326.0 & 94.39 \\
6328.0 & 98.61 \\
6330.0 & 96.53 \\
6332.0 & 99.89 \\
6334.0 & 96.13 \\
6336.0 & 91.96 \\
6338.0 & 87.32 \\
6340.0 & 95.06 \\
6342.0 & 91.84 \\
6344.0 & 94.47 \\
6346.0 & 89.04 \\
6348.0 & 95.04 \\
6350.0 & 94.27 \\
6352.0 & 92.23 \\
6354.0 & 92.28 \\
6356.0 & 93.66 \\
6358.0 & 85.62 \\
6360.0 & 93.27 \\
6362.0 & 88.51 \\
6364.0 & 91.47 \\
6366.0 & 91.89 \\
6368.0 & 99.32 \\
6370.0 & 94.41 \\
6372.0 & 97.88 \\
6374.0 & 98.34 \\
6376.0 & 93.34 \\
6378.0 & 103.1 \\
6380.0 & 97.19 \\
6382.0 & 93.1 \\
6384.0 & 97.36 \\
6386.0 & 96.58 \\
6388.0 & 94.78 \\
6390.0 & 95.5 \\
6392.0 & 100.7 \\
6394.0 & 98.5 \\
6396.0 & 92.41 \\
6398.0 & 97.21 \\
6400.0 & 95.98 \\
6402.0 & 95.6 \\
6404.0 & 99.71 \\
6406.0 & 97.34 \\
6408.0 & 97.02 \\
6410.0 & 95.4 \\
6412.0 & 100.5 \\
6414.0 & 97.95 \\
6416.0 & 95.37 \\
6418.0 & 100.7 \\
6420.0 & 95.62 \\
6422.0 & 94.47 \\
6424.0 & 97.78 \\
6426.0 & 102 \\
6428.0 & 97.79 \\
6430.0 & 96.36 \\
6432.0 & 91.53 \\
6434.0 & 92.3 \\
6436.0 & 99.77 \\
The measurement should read 98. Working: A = 96.3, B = 94.1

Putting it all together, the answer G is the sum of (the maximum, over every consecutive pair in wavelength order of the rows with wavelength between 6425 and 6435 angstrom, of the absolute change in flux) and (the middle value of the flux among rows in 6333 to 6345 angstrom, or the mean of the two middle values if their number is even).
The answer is 98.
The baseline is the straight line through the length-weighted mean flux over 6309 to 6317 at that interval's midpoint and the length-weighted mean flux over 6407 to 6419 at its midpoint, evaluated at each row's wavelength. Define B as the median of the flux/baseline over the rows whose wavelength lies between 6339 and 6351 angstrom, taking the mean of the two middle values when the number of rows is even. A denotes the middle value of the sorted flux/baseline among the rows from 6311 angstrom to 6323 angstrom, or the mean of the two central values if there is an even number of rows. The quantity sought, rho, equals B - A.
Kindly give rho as 0.00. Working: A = 0.99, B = 0.995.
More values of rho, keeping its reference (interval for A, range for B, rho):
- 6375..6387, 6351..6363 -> -0.03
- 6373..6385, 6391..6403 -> -0.01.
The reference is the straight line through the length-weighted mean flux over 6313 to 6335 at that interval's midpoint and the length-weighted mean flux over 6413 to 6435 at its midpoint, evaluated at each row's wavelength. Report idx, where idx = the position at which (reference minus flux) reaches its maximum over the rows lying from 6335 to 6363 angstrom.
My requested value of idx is 6358.0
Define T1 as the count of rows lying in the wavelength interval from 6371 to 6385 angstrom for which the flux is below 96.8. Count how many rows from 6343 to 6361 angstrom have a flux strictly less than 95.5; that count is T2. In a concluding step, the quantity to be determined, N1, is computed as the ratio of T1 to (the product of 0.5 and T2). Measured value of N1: 0.4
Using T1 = 2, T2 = 9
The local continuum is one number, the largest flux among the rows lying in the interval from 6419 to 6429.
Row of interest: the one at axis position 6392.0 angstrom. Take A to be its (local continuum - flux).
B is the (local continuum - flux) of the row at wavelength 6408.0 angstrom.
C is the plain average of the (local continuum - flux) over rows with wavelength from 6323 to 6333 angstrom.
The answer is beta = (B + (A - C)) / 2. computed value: 0.3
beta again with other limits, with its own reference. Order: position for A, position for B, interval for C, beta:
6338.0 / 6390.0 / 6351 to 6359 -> 5.1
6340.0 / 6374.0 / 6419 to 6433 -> 2.6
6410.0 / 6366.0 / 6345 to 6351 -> 3.7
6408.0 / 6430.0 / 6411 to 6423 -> 3.0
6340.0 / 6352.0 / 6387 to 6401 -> 5.6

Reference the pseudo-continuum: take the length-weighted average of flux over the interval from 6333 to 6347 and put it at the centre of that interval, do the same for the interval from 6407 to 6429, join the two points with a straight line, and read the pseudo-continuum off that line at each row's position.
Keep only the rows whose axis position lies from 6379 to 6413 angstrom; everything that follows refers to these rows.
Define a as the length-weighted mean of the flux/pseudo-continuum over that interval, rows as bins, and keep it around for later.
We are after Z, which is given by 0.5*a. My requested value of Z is 0.5031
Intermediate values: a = 1.01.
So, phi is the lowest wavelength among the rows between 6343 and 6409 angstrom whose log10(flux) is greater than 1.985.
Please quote 6368.0 angstrom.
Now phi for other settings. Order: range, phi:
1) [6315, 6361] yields 6328.0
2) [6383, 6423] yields 6384.0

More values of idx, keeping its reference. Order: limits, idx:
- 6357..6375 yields 6358.0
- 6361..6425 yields 6362.0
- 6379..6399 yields 6396.0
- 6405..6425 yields 6422.0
